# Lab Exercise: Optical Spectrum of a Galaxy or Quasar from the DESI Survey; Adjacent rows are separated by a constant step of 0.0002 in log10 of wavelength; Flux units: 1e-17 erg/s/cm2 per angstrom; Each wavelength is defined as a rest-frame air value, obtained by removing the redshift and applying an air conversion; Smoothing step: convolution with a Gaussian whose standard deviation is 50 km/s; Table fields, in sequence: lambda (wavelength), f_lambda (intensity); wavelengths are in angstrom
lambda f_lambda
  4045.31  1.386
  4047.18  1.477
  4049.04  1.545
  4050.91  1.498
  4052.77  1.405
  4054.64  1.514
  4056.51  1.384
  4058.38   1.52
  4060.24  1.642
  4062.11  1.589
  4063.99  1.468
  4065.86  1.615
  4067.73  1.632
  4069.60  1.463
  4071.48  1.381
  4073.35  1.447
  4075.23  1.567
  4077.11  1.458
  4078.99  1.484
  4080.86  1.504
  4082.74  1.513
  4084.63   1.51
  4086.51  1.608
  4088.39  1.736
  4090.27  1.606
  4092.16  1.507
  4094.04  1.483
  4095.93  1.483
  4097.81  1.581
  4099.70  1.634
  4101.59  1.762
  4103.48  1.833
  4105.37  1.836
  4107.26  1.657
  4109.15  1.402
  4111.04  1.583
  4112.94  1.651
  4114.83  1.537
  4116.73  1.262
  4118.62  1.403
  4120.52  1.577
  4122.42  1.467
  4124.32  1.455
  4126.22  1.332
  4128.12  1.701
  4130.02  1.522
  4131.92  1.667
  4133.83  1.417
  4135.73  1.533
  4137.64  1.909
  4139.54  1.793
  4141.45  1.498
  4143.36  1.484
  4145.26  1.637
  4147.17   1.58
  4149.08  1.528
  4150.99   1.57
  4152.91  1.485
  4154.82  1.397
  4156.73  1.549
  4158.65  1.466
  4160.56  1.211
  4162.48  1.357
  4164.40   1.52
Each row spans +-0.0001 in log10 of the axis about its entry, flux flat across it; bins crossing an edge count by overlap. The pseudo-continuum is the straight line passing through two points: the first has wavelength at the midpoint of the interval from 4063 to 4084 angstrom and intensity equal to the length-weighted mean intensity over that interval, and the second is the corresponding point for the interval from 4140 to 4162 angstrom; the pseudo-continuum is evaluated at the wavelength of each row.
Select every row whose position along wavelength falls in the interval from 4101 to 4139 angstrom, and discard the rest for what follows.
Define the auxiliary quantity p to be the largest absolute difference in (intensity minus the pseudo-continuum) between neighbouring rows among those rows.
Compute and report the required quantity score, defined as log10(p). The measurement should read -0.4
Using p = 0.38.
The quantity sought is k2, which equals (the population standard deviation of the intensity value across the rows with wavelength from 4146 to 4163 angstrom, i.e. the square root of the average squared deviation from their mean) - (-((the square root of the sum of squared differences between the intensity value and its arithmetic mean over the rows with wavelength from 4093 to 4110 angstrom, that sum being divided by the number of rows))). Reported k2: 0.26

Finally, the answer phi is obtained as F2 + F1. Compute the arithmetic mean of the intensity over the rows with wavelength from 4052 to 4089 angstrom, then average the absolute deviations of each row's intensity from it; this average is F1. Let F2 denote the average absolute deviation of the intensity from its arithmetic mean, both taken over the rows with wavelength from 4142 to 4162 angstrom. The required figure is 0.156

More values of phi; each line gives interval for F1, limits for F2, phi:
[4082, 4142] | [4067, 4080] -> 0.181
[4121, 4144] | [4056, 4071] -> 0.215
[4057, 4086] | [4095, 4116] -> 0.165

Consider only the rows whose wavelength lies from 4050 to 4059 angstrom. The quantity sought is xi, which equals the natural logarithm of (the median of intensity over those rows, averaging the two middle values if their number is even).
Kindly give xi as 0.404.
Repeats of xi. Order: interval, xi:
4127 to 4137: 0.427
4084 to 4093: 0.474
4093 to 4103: 0.458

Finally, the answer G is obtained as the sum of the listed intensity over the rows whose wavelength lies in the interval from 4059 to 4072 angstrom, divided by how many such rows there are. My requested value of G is 1.54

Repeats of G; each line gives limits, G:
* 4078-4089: 1.56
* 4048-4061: 1.50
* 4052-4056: 1.46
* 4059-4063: 1.62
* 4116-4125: 1.43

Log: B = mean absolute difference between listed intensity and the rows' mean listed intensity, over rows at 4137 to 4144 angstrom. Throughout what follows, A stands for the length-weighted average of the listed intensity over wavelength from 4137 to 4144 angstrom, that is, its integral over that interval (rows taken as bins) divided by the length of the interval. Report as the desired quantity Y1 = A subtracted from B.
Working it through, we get -1.49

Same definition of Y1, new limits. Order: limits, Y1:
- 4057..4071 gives -1.48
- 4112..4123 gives -1.38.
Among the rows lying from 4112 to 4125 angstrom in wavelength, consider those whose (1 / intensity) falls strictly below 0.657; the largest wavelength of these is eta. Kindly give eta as 4120.52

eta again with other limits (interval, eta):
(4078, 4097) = 4090.27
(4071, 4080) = 4075.23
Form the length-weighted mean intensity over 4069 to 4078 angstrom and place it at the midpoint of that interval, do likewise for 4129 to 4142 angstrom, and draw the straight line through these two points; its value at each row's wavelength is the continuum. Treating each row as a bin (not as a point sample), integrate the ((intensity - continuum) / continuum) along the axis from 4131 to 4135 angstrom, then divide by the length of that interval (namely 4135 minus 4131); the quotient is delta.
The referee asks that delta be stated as -0.05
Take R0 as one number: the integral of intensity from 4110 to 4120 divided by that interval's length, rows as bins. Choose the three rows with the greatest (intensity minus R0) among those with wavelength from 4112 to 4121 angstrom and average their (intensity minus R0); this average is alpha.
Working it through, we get 0.10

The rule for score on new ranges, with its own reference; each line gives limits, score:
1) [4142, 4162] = -0.6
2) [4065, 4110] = -0.6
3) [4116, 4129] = -0.4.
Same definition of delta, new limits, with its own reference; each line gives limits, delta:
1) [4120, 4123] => -0.04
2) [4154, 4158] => -0.12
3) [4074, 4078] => 0.03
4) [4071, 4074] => -0.03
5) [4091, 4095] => -0.01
